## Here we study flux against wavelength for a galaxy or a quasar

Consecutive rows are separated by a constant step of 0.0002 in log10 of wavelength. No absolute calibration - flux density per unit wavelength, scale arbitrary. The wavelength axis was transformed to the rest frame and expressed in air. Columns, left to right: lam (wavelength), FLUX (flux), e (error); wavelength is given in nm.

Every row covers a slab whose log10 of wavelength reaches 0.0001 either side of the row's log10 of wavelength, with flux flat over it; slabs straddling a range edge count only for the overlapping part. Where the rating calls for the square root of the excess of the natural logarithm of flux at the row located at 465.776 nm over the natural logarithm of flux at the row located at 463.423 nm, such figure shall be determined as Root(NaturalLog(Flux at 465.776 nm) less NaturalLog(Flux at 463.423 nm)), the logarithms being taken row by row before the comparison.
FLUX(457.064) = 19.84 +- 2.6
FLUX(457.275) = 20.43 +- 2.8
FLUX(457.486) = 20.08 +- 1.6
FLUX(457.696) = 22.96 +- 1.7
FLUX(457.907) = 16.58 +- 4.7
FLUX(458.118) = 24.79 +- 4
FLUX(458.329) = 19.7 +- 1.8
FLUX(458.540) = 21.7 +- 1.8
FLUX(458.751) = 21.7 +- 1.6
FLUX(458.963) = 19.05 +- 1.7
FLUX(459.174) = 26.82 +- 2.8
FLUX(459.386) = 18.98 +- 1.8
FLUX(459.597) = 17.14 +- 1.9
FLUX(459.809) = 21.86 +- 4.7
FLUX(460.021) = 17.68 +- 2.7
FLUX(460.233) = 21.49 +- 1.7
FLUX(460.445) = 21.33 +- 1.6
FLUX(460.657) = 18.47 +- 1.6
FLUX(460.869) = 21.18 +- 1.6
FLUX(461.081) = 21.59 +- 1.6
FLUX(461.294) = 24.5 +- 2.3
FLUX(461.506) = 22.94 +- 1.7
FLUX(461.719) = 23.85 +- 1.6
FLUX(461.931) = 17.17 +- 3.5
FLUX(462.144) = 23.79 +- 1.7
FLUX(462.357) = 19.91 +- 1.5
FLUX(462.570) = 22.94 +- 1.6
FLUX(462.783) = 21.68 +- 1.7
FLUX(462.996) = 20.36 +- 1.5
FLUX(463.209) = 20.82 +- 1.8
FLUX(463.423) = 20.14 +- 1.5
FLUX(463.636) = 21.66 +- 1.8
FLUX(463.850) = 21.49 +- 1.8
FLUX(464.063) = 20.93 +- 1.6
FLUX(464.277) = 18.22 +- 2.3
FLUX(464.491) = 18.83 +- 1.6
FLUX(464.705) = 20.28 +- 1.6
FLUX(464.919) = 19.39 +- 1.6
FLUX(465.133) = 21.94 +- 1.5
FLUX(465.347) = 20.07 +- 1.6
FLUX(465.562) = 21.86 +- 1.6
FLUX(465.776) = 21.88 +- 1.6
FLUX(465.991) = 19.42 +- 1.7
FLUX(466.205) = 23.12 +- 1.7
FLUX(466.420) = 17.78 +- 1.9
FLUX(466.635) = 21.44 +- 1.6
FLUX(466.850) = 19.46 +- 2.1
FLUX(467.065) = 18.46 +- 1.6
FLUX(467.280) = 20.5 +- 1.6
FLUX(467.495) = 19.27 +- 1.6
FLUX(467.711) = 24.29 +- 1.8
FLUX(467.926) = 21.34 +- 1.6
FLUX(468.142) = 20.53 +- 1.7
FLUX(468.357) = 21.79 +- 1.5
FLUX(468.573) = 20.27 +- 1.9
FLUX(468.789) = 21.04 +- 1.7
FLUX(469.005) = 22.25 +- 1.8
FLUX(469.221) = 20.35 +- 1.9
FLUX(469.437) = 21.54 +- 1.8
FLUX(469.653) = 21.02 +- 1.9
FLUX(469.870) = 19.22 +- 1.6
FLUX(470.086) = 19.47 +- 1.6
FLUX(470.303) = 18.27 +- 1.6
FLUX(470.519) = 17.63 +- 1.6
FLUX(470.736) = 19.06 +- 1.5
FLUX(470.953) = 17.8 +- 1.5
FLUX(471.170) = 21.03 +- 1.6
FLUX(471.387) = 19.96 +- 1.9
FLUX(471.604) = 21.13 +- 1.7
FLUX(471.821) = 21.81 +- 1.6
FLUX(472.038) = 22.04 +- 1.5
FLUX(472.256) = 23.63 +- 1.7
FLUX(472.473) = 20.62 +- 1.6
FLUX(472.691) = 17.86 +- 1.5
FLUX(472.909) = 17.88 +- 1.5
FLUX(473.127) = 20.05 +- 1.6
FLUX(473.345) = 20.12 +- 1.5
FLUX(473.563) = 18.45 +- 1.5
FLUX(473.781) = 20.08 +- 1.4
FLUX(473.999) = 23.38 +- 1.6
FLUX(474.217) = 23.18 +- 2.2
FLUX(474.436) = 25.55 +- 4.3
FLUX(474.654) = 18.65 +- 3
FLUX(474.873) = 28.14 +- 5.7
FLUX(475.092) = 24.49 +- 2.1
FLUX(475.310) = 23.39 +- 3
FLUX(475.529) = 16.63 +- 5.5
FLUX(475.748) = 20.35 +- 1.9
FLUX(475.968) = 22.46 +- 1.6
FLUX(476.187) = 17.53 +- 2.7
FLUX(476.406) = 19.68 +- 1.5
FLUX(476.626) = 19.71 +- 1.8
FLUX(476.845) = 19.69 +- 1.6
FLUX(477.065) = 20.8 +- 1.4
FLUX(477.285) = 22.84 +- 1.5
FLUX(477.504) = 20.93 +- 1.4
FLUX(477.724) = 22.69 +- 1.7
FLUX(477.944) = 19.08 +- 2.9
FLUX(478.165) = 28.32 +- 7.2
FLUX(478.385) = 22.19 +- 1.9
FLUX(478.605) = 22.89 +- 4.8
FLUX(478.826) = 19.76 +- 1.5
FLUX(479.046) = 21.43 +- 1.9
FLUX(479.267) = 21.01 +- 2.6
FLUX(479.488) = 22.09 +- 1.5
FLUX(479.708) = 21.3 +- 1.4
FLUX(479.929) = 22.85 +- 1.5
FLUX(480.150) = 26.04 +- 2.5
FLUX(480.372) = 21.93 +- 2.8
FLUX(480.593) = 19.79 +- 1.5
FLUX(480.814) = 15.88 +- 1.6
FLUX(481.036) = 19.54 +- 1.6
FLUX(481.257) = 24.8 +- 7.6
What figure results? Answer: 0.29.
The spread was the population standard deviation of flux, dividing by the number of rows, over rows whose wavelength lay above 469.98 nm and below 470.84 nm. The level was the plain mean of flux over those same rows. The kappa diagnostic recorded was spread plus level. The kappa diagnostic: 19.3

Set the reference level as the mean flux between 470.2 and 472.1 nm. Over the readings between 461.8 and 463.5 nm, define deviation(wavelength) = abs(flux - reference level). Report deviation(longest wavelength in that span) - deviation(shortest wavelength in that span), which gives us -2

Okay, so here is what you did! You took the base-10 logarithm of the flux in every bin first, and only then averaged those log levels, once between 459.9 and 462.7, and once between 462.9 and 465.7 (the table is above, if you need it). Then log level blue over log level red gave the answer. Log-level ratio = 1.012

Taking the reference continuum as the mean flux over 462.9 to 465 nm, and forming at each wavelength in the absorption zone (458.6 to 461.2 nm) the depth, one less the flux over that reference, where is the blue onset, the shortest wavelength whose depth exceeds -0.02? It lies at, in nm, 458.963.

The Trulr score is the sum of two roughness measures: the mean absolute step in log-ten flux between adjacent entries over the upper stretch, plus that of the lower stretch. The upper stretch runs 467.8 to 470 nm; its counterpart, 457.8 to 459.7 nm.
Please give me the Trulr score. 0.115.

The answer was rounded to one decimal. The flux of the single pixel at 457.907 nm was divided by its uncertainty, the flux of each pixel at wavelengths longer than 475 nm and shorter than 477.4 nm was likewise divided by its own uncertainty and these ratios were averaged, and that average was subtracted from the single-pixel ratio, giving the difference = -7.4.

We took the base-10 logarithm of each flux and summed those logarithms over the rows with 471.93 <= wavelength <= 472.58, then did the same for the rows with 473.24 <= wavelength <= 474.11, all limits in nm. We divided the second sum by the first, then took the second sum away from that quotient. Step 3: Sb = -3.9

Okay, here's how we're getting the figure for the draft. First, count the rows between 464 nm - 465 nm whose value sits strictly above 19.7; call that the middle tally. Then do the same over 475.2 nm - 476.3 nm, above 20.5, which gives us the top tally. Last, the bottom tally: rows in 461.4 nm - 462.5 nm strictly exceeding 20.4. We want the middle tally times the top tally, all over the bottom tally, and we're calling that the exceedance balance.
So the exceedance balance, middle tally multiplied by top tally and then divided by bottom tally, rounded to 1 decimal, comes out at 1.3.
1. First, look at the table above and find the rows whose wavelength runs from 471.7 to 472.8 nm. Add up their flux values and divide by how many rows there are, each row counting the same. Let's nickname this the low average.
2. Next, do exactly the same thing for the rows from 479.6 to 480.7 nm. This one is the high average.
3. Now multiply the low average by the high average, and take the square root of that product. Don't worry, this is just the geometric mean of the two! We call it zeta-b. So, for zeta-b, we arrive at 21.8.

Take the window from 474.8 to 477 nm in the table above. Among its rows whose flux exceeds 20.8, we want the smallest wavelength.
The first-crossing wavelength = 474.873 nm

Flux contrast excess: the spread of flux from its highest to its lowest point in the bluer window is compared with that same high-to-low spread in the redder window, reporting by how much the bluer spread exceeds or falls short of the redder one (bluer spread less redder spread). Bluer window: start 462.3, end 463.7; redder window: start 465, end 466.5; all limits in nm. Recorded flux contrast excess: -2.3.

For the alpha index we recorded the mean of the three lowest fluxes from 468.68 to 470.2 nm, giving 19.7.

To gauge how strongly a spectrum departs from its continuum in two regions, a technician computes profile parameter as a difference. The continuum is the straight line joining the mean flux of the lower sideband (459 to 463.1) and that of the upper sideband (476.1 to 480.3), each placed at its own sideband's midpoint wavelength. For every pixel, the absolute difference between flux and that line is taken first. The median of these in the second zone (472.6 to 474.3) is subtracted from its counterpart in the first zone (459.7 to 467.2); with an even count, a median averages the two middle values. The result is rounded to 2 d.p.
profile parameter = -0.48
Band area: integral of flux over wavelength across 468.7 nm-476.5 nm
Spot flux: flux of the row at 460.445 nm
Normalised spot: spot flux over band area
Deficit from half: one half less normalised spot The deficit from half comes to 0.37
